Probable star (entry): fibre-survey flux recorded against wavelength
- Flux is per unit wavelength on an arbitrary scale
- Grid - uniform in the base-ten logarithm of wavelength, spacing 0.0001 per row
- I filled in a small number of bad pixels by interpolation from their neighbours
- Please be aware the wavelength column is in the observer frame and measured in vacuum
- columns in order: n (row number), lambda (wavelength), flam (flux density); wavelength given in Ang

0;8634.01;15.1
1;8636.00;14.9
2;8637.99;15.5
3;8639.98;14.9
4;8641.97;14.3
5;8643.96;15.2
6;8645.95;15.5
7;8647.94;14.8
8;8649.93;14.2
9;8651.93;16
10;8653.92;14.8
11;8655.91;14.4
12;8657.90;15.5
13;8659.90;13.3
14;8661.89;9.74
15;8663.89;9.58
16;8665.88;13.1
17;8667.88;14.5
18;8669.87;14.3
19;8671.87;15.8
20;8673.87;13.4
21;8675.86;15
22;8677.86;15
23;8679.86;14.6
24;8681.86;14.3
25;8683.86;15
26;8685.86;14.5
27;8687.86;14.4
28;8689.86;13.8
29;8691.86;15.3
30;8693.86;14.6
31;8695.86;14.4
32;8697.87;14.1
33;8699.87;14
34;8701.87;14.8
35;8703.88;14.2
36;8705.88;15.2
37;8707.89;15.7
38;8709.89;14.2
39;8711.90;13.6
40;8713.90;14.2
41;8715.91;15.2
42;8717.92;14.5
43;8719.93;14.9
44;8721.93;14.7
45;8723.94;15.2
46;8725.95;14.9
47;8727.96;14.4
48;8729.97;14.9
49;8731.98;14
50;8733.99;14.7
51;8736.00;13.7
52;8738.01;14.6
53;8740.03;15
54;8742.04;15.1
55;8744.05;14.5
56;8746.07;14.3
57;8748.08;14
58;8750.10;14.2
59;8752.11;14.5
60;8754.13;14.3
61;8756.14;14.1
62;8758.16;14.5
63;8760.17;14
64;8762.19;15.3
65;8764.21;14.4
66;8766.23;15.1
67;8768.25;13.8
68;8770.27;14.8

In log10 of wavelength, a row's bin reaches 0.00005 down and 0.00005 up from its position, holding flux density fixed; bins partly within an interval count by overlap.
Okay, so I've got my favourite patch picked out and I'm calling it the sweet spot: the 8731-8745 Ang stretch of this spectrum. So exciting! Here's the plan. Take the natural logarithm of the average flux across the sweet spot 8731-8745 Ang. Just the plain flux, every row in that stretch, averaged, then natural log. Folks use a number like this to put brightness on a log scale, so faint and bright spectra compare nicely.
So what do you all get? 2.68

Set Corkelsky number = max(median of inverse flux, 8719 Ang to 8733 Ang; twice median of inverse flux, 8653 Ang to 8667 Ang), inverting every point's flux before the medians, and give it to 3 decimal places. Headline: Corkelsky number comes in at 0.150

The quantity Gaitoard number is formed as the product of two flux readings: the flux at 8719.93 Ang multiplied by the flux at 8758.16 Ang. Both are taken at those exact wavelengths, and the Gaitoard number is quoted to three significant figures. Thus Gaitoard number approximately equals 216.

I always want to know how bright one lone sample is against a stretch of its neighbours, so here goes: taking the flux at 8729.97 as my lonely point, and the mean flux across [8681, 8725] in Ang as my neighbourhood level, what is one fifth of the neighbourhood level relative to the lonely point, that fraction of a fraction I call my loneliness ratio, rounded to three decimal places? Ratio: 0.196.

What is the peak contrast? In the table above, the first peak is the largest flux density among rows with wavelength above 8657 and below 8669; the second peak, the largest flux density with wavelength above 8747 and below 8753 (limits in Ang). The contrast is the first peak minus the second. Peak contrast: 1.0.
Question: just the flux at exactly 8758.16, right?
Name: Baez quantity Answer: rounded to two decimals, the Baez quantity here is 14.50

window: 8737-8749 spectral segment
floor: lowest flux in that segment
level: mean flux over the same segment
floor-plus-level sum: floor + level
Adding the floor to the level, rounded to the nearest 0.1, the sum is 28.6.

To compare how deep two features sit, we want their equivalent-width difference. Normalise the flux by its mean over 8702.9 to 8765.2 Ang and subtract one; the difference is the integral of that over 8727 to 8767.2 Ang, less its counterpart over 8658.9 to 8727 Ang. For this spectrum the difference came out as 1.3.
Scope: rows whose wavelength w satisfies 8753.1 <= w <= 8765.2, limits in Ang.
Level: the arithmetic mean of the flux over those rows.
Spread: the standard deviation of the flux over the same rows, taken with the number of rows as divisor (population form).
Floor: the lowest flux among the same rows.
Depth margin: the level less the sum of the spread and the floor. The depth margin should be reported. 0.01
